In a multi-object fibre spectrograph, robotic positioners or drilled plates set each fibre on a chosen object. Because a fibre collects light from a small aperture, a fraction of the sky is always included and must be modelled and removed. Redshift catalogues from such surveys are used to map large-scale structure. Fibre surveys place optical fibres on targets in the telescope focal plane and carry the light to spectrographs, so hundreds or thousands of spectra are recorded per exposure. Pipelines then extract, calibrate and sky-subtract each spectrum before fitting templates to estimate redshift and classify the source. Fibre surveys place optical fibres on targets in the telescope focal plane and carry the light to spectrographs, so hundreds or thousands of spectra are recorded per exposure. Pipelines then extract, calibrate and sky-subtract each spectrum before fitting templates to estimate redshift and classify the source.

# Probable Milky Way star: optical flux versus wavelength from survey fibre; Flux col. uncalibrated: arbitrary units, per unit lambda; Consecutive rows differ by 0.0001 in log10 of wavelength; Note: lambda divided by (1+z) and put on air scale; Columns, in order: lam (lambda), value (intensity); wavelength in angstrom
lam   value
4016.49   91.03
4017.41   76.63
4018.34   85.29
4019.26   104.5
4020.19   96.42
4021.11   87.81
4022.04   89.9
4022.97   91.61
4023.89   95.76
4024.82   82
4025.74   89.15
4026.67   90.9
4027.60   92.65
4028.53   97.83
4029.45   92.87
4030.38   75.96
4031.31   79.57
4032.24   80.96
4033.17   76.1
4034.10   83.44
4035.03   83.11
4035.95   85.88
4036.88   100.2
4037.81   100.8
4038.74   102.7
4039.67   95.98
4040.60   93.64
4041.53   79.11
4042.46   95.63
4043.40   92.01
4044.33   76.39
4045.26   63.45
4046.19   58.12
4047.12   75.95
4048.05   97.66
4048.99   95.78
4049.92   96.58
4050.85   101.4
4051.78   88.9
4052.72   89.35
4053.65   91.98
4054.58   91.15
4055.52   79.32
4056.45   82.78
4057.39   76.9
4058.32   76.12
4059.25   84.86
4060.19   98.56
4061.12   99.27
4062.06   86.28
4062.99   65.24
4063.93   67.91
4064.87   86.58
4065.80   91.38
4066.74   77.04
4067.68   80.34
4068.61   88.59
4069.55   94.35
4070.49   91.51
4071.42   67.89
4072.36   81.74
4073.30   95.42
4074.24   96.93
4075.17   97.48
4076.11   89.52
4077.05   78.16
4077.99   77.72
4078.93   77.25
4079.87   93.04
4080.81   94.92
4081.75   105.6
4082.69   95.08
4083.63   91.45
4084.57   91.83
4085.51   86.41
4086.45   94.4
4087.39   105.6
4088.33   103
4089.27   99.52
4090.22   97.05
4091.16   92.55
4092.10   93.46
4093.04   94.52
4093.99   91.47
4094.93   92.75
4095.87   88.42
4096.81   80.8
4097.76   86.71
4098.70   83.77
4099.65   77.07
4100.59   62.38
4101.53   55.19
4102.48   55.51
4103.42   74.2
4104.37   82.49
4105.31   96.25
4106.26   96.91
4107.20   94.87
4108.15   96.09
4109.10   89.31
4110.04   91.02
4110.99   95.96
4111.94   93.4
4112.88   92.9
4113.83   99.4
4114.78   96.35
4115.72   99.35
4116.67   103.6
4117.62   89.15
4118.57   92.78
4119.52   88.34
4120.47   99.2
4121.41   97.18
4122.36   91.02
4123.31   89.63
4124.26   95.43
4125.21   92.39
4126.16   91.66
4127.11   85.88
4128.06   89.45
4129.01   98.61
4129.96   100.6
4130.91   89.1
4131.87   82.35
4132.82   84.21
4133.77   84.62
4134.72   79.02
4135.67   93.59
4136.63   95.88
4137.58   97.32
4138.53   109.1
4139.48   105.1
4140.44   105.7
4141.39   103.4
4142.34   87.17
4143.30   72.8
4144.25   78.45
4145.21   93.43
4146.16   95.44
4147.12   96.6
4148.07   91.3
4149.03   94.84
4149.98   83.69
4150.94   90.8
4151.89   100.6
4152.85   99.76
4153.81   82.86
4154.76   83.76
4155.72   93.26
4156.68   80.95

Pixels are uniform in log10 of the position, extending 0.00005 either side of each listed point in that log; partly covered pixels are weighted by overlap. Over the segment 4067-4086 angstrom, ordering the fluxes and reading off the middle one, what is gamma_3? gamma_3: 91.5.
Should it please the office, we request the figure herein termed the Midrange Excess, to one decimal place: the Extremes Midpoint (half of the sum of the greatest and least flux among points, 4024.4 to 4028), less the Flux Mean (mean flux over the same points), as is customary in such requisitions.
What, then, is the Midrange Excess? -1.4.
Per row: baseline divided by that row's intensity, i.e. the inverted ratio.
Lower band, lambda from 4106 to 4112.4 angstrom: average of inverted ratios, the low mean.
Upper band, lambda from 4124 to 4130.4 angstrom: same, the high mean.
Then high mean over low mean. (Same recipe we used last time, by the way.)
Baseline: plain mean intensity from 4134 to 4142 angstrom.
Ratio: 1.01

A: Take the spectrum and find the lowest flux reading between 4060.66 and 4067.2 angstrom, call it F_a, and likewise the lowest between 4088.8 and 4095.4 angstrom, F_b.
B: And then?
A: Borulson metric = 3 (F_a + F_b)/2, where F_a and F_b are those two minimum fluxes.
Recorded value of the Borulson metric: 235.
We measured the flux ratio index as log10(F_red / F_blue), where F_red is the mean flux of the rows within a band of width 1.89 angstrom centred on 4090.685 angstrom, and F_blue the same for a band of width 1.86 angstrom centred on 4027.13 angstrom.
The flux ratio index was 0.014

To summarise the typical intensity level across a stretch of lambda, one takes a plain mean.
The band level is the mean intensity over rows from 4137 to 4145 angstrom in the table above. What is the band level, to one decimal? 94.9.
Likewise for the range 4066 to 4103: 87.3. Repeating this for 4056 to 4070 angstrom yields 83.7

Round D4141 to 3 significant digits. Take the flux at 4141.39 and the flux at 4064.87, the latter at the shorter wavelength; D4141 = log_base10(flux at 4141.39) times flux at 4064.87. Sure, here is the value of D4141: 174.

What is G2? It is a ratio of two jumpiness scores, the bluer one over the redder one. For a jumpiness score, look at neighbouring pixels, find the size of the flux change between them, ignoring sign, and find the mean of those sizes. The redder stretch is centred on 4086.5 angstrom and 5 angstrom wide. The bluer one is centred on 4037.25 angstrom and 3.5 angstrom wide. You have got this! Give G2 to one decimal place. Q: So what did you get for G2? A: 0.8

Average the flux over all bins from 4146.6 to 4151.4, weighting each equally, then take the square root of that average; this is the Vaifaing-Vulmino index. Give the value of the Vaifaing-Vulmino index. 9.56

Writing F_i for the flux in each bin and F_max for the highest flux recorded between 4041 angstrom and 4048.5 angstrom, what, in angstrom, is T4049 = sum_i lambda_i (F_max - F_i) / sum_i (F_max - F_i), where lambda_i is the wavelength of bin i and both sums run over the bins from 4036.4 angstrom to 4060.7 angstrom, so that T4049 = 4050.4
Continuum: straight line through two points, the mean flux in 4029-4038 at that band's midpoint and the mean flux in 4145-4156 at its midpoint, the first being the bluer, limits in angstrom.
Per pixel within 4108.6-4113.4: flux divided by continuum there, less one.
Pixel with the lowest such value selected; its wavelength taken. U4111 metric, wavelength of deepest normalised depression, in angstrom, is 4109.10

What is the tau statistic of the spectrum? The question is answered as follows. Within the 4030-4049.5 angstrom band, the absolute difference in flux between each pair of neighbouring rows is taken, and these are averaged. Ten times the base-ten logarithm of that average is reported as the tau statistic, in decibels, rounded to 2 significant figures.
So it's 8.9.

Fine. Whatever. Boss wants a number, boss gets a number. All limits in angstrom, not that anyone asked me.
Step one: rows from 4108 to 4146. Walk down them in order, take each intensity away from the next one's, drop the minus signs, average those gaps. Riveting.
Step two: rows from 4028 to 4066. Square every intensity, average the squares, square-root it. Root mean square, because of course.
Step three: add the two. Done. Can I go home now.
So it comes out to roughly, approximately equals 92.6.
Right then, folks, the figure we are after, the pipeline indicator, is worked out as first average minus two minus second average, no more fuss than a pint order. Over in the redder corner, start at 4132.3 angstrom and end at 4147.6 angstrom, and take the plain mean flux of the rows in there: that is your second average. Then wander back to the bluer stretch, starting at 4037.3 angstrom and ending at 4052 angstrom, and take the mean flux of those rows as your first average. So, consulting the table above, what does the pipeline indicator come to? -6.2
